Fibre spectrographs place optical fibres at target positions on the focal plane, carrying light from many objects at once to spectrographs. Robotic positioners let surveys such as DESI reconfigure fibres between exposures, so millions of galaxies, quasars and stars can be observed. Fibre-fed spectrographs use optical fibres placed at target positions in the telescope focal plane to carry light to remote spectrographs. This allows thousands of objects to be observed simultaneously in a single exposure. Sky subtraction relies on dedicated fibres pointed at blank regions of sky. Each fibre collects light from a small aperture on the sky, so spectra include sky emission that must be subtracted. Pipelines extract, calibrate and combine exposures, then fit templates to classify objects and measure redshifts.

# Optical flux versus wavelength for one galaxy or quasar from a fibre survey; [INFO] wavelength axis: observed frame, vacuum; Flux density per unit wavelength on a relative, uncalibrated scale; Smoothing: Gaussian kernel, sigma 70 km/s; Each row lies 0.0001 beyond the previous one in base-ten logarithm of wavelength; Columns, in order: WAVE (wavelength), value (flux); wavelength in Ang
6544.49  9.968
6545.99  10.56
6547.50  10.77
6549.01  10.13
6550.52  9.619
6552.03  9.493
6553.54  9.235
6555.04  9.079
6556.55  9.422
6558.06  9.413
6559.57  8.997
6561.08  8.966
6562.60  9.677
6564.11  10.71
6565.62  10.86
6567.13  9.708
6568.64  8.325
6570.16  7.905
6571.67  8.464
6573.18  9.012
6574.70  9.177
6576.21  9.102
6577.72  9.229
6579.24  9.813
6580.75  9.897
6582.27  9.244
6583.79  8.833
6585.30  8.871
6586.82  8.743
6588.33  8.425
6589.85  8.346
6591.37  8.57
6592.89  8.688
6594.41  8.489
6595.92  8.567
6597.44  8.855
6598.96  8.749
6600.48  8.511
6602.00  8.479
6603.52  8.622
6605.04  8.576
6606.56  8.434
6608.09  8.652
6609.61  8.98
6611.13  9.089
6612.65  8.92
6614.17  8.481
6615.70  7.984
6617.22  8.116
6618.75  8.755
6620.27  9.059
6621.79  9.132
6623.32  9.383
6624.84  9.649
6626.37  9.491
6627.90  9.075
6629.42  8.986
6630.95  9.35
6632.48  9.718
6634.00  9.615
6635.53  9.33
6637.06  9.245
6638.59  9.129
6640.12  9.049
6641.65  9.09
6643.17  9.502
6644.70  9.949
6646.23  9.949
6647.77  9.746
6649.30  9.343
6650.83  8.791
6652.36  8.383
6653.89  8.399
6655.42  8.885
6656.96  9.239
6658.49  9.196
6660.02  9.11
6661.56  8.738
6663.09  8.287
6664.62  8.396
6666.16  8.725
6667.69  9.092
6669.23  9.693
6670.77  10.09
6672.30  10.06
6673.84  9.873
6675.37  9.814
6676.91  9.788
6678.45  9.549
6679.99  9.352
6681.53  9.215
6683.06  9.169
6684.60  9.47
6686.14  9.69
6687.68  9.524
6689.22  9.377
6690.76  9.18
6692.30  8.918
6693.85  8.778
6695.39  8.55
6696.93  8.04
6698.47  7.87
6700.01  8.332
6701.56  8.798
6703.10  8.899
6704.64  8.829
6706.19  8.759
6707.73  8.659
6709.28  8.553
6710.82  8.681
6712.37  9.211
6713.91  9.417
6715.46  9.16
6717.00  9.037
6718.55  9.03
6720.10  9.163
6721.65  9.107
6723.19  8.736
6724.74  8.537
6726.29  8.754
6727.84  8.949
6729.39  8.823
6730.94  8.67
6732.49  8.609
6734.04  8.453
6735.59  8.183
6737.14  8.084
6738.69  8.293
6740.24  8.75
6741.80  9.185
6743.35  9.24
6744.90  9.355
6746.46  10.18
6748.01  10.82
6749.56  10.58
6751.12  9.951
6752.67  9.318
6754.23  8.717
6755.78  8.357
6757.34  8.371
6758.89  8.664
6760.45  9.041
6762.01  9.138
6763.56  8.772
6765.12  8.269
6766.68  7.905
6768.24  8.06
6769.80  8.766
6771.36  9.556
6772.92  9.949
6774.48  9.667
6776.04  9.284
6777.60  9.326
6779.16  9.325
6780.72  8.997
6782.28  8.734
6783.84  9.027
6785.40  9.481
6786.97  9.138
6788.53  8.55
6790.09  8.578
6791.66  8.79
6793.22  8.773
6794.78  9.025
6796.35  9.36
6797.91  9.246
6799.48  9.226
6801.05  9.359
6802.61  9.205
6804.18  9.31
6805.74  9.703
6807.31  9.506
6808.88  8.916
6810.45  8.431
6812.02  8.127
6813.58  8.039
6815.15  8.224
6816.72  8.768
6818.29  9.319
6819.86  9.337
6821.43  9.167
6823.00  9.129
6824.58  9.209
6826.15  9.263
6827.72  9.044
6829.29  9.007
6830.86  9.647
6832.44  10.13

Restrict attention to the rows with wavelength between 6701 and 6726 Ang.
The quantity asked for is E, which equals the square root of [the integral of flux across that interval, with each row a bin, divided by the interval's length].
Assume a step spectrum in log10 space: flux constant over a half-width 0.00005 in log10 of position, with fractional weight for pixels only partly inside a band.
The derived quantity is 2.99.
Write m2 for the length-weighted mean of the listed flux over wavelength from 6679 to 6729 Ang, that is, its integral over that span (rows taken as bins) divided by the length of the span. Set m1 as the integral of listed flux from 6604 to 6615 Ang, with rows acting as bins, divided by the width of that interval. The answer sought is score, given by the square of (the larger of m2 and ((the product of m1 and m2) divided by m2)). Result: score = 79.8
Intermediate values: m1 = 8.72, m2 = 8.93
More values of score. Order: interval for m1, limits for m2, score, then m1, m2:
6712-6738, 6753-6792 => 79.3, 8.81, 8.90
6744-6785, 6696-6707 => 84.0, 9.16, 8.51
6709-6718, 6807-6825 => 81.7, 9.04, 8.82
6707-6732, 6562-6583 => 87.7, 8.90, 9.37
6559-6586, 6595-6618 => 85.9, 9.27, 8.60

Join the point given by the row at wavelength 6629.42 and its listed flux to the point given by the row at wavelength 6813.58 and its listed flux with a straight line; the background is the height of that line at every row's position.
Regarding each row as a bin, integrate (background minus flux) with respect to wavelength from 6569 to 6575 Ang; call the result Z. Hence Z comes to 4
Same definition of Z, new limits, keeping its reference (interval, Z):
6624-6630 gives -2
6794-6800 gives -7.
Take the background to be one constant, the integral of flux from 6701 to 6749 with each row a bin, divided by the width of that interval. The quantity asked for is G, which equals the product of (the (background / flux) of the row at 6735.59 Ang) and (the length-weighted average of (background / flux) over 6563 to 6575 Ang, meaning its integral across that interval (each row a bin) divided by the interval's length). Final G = 1.07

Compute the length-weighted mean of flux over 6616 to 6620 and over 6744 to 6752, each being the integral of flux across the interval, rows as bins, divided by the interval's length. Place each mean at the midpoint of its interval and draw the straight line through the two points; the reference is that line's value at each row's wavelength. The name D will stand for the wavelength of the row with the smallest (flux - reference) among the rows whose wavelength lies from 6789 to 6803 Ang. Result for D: 6790.09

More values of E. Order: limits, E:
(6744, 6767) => 3.03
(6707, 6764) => 3.00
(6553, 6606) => 3.00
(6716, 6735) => 2.97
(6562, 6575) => 3.05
